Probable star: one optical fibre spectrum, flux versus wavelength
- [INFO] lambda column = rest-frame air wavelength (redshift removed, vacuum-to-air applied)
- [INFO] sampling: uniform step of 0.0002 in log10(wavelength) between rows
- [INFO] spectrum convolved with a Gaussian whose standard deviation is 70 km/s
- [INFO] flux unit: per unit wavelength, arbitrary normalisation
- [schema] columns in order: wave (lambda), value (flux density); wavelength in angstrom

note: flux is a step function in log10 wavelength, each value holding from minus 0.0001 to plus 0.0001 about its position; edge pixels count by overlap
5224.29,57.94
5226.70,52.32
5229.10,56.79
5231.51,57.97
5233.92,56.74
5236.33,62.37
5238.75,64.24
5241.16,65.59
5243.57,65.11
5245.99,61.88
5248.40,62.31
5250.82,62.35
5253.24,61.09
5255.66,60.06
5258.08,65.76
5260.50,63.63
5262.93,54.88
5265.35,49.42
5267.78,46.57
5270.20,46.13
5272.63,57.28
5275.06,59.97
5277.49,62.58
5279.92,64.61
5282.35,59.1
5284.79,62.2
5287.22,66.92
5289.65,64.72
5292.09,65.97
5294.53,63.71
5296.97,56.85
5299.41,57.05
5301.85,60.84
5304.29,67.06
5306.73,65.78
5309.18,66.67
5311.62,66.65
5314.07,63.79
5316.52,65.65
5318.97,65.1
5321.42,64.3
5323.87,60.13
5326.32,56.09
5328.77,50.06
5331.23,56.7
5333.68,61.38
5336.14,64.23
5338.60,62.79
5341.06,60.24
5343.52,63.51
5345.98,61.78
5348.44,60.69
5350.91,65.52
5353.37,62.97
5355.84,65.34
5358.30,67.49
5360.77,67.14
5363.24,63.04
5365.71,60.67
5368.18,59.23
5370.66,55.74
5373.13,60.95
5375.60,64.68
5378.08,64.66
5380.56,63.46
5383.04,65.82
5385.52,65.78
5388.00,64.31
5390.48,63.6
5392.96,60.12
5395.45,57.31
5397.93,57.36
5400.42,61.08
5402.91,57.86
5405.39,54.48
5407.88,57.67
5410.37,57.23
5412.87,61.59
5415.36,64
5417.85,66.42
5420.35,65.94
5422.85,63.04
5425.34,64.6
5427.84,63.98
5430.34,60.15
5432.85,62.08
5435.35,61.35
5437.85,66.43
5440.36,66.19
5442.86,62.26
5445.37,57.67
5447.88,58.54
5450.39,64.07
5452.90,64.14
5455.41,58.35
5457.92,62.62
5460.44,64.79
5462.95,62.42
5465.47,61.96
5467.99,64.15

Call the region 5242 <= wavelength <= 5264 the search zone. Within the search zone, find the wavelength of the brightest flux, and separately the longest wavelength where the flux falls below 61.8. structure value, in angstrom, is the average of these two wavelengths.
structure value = 5260.5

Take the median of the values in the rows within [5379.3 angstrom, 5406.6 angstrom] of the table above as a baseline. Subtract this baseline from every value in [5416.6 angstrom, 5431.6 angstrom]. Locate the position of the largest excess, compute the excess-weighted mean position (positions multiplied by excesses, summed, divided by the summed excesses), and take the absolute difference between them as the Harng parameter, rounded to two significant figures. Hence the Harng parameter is 3.7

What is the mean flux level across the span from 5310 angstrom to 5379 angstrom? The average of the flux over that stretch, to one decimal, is 62.2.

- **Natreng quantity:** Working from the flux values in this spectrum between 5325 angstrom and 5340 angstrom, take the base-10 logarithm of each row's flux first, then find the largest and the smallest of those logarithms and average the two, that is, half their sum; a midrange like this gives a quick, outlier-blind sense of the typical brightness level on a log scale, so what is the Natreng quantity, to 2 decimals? 1.75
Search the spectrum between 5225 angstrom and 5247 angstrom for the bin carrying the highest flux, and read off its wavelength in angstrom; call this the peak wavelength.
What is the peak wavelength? 5241.16 angstrom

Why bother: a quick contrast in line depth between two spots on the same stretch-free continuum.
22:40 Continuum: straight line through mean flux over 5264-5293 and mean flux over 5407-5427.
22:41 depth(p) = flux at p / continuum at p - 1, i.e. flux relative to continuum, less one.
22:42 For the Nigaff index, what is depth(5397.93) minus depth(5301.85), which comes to -0.10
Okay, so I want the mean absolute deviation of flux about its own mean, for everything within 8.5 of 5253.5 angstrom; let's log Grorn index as 1.3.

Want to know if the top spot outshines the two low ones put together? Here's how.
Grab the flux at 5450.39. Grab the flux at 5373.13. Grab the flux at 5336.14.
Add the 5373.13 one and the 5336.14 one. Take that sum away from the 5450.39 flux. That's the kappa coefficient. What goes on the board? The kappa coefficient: -61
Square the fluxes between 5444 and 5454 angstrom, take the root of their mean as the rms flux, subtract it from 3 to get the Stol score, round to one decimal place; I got -58.2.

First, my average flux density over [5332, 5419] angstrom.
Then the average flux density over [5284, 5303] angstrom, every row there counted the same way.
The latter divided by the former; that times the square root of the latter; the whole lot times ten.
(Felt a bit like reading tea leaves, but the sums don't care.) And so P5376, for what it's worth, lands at 79.3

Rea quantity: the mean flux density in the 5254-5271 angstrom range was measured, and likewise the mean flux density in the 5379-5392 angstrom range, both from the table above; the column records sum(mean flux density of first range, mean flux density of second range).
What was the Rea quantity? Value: 120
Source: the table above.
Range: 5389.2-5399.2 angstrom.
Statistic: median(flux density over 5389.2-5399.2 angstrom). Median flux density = 59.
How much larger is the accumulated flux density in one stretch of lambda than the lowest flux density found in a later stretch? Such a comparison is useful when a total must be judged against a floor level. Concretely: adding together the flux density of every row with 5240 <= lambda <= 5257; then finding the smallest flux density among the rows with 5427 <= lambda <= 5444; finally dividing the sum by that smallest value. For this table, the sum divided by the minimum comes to 7.3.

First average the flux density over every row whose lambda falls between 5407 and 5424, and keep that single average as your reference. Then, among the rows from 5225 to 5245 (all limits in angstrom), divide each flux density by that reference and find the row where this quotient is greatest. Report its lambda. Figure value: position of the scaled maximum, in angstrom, 5241.16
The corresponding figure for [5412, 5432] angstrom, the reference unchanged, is 5417.85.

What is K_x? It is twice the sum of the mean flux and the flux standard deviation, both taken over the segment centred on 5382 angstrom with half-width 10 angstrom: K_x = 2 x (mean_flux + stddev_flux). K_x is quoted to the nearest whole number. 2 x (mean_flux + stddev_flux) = 131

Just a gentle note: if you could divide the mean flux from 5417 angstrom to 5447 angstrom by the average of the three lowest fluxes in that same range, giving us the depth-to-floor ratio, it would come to 1.06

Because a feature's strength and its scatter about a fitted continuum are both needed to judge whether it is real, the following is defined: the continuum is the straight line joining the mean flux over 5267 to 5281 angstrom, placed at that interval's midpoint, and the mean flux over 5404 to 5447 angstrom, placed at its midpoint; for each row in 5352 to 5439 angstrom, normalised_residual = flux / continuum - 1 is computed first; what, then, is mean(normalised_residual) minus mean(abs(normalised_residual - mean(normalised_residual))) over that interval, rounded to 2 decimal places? -0.03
